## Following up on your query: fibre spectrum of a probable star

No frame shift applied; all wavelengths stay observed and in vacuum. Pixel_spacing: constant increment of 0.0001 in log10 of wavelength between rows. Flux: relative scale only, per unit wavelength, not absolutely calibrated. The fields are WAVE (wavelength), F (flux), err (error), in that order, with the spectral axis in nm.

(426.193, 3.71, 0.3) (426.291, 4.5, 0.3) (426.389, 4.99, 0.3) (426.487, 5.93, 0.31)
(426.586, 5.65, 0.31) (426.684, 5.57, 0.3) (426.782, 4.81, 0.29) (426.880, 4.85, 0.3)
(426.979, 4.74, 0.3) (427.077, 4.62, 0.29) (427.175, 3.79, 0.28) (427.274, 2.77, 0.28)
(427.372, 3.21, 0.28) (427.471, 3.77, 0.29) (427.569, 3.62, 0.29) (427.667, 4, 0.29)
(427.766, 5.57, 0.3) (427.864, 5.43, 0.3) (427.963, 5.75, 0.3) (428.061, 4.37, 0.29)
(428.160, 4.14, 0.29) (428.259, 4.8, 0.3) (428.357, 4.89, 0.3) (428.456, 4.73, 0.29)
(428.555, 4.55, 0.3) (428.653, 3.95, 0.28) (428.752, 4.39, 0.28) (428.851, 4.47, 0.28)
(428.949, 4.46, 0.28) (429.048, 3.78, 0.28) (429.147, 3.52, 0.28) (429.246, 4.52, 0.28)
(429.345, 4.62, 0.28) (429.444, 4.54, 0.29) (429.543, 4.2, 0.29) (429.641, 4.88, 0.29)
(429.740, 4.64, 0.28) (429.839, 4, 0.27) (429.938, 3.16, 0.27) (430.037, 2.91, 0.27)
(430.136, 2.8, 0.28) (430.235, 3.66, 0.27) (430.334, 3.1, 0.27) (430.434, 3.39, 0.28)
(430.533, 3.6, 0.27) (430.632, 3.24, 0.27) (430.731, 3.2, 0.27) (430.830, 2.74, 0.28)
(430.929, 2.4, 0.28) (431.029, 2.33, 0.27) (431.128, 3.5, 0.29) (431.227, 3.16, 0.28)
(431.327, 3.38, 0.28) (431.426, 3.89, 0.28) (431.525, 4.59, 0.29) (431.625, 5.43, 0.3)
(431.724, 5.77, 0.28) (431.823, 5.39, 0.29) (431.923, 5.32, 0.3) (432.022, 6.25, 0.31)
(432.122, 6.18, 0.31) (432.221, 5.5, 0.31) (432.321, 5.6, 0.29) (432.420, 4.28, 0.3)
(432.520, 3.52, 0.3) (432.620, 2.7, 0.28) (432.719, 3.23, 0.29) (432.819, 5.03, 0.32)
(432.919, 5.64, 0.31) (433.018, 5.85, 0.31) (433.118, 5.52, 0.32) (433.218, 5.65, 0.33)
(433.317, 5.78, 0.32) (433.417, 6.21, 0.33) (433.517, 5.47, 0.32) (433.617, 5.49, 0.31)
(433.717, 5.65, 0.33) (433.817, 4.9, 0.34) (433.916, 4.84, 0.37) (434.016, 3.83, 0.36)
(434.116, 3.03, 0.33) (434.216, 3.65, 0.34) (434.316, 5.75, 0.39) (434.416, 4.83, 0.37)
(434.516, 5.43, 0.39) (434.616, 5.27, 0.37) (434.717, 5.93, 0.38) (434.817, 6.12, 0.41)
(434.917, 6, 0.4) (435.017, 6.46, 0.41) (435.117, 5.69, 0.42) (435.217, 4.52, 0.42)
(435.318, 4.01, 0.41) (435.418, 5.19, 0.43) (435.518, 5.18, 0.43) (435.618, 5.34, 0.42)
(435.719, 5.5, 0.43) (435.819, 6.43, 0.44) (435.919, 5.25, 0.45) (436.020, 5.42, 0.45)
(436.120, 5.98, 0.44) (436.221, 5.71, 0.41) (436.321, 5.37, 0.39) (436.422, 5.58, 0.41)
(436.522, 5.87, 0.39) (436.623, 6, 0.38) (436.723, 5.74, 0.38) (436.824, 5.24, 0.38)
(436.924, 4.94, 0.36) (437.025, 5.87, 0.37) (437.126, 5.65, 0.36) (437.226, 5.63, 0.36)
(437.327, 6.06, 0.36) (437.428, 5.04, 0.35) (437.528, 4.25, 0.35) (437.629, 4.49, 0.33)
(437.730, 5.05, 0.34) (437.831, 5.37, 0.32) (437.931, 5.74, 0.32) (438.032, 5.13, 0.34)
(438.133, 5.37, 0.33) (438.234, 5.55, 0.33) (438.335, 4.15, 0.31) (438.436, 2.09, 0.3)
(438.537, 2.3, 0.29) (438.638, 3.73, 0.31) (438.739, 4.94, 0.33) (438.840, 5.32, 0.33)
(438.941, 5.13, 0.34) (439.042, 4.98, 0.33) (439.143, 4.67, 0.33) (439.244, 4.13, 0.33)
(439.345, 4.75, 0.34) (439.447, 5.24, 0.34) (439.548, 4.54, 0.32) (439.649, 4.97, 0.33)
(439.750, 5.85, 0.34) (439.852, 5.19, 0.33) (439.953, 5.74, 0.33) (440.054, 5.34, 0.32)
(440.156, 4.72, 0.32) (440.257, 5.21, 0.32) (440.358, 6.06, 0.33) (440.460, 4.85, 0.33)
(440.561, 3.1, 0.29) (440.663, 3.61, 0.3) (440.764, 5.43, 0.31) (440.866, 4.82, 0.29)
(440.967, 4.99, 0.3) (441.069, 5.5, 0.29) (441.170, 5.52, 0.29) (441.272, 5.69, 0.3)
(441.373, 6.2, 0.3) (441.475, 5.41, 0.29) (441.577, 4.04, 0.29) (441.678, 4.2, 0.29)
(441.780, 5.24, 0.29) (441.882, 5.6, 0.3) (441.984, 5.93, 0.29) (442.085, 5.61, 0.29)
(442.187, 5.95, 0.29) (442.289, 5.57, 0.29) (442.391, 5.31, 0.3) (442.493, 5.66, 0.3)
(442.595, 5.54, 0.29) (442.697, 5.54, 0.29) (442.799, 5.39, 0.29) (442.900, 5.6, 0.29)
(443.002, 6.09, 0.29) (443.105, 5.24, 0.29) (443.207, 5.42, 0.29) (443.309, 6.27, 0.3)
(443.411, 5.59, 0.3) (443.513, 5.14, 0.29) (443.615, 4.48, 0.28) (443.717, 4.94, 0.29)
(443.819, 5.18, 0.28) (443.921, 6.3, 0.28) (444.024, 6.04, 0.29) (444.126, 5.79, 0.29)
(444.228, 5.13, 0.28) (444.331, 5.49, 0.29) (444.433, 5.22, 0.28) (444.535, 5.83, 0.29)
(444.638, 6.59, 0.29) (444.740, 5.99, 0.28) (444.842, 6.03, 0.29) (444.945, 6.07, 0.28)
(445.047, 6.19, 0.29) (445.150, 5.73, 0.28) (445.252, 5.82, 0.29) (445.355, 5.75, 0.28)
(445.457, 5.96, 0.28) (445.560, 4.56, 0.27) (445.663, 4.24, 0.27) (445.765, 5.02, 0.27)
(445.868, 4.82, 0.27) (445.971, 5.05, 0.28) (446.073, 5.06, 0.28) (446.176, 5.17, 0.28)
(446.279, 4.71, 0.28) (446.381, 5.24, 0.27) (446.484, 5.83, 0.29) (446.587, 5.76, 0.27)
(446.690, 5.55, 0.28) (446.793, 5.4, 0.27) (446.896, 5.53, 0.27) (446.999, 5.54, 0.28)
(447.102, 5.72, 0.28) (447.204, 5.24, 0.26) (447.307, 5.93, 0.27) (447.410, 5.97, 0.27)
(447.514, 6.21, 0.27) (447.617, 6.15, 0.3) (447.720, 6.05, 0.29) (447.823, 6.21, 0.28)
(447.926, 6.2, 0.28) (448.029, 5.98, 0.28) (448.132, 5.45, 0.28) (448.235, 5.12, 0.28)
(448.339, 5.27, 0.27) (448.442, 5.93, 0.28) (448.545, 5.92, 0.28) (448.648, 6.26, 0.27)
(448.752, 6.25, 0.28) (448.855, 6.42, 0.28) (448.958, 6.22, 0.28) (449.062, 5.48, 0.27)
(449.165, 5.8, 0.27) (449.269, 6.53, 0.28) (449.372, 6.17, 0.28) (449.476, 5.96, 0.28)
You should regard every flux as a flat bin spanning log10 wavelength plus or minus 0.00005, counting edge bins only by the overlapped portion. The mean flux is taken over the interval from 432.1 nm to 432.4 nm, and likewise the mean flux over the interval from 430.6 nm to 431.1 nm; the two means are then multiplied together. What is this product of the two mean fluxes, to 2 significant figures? 16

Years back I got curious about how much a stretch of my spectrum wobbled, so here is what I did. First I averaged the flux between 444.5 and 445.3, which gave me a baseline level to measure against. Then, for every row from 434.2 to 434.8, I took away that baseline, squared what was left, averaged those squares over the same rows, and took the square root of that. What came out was 1.2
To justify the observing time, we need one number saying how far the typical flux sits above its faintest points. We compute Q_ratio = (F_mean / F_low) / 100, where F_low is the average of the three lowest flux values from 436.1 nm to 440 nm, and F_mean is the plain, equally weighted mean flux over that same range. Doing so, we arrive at 0.0187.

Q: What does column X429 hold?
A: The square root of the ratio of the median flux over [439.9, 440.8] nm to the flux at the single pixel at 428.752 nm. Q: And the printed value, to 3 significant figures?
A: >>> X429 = 1.09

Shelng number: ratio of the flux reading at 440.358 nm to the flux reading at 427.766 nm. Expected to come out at 1.1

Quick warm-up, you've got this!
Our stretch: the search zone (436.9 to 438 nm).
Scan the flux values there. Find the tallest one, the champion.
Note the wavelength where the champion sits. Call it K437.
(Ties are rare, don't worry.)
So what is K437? 437.327 nm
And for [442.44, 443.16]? 443.002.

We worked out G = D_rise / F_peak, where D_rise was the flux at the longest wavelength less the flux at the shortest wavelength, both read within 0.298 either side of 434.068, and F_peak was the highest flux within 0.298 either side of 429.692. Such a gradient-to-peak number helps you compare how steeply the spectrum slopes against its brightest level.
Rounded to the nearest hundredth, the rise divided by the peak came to 0.17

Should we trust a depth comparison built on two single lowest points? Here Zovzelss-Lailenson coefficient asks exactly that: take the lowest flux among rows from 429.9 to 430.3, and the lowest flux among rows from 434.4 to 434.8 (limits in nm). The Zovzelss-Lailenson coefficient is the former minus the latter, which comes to -2.0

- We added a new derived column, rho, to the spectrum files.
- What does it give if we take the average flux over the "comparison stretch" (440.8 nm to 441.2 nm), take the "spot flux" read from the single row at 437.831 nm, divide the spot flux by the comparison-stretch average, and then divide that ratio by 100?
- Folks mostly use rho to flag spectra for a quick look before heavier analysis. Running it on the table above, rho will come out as 0.010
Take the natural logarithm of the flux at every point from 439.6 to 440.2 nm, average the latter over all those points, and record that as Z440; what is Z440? 1.67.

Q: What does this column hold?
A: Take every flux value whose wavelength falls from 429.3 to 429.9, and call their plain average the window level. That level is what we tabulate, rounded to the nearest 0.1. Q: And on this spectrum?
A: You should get 4.5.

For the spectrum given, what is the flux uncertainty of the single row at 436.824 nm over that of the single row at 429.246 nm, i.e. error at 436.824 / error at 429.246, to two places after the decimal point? 1.36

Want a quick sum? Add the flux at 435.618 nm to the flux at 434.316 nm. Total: 11.1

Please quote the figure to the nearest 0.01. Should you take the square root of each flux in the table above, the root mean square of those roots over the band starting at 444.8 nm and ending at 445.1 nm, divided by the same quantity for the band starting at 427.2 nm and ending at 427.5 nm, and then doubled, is 2.74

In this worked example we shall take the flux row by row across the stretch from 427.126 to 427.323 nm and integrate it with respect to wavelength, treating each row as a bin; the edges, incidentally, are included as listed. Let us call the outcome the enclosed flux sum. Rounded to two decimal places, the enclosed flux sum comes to 0.65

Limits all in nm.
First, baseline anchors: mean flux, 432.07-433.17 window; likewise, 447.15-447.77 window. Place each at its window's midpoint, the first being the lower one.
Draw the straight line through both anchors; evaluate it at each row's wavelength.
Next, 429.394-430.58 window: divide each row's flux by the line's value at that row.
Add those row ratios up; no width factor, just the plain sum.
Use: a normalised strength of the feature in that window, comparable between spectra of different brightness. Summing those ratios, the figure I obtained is 9.7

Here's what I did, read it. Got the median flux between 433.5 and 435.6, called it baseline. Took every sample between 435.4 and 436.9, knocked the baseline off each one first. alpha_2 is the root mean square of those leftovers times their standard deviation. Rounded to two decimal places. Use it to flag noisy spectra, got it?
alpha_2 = 0.17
